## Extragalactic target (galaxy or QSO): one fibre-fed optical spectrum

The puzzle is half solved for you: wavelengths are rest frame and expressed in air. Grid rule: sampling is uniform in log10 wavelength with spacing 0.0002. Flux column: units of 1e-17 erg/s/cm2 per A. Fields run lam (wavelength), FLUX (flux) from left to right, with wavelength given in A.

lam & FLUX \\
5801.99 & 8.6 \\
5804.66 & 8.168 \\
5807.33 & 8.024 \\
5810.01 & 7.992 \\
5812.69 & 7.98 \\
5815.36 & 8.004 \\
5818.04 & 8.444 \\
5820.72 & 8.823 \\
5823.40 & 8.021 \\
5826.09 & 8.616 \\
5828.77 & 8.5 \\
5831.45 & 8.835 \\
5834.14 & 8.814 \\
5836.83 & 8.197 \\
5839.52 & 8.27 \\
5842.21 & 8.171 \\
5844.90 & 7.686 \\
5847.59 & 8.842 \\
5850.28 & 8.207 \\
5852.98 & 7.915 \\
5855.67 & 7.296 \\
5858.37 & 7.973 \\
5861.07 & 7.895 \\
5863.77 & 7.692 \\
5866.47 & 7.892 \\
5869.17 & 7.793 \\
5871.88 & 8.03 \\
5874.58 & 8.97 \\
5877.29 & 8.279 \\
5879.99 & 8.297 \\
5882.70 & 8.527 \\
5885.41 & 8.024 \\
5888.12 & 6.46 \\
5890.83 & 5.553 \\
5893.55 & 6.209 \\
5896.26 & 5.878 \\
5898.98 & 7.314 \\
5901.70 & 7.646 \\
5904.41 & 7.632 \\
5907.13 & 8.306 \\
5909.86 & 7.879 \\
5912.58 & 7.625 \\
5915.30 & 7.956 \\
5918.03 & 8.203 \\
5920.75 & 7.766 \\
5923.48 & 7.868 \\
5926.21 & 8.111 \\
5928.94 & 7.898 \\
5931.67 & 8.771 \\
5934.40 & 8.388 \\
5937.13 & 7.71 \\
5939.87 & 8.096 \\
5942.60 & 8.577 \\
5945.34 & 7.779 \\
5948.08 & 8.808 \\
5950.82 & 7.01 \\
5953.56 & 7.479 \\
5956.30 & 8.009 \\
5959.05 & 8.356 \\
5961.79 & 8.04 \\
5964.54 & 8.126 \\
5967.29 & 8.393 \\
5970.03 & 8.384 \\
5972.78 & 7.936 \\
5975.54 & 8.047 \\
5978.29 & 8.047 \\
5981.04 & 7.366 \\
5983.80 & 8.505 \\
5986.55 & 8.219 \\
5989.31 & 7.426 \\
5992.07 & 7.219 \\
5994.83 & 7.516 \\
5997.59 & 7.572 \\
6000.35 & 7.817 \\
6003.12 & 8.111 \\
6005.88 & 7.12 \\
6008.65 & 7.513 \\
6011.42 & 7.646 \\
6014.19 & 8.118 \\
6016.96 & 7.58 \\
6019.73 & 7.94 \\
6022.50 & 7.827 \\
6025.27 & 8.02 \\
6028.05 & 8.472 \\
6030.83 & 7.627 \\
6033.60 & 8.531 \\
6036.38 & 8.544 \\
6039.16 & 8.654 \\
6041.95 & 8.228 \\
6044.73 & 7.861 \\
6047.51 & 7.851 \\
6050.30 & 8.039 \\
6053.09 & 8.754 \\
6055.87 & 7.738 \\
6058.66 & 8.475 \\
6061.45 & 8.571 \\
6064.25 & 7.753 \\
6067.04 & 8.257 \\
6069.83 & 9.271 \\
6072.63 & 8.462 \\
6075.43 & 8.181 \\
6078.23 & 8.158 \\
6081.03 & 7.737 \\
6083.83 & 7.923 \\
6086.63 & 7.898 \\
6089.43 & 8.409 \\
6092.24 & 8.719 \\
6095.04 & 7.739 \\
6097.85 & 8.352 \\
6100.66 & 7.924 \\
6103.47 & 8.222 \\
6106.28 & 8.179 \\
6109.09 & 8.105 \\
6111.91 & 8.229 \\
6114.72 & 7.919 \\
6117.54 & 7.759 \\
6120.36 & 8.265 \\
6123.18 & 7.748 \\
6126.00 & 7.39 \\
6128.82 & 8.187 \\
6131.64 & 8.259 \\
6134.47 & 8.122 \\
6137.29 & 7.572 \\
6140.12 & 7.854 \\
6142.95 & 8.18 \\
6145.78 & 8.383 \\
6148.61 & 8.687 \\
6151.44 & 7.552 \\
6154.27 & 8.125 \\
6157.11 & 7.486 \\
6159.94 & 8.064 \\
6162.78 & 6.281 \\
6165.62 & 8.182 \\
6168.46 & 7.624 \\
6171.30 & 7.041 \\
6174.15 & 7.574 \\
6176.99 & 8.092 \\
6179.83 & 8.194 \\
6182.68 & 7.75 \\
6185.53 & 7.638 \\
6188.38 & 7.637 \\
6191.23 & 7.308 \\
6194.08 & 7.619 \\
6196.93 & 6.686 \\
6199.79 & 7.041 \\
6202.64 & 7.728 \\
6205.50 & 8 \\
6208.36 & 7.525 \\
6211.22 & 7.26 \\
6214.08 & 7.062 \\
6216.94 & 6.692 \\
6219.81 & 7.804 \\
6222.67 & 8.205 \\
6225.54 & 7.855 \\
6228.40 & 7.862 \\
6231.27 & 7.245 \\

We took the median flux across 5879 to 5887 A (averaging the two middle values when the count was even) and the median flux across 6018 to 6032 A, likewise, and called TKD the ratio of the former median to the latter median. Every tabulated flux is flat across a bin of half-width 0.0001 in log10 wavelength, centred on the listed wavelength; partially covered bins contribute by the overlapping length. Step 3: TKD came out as 1.04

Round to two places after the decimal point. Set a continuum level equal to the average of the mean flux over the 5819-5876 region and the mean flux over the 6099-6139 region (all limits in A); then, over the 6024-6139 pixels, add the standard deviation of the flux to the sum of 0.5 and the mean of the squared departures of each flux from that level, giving 1.02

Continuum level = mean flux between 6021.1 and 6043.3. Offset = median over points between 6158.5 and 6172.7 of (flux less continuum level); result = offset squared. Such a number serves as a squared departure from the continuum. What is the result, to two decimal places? 0.38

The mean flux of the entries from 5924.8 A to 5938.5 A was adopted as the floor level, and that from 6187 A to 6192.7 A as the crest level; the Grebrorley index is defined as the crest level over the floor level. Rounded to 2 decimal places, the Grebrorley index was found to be 0.91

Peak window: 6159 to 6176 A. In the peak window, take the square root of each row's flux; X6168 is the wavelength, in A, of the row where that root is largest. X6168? 6165.62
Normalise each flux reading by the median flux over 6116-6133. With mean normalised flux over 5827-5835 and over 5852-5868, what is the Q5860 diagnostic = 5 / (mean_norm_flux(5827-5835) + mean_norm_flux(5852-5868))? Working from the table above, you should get 2.42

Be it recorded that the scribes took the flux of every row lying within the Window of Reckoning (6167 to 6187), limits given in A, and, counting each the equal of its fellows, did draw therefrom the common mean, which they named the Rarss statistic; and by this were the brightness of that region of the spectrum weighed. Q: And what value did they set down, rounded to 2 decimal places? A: 7.70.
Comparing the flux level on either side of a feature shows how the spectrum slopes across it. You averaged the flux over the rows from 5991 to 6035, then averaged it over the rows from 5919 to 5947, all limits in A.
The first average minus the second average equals -0.31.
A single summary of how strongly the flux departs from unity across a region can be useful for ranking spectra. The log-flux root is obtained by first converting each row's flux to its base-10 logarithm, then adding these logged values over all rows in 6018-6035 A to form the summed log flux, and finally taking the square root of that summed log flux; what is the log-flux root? 2.33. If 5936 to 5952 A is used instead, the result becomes 2.33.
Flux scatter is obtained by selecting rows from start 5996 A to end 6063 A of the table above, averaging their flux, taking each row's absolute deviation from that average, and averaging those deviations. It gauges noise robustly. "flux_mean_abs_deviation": 0.35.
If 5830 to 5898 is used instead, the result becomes 0.64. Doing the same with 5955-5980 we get 0.15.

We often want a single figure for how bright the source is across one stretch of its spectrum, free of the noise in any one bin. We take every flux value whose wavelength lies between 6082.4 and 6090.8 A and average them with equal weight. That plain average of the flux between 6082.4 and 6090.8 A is 8.1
